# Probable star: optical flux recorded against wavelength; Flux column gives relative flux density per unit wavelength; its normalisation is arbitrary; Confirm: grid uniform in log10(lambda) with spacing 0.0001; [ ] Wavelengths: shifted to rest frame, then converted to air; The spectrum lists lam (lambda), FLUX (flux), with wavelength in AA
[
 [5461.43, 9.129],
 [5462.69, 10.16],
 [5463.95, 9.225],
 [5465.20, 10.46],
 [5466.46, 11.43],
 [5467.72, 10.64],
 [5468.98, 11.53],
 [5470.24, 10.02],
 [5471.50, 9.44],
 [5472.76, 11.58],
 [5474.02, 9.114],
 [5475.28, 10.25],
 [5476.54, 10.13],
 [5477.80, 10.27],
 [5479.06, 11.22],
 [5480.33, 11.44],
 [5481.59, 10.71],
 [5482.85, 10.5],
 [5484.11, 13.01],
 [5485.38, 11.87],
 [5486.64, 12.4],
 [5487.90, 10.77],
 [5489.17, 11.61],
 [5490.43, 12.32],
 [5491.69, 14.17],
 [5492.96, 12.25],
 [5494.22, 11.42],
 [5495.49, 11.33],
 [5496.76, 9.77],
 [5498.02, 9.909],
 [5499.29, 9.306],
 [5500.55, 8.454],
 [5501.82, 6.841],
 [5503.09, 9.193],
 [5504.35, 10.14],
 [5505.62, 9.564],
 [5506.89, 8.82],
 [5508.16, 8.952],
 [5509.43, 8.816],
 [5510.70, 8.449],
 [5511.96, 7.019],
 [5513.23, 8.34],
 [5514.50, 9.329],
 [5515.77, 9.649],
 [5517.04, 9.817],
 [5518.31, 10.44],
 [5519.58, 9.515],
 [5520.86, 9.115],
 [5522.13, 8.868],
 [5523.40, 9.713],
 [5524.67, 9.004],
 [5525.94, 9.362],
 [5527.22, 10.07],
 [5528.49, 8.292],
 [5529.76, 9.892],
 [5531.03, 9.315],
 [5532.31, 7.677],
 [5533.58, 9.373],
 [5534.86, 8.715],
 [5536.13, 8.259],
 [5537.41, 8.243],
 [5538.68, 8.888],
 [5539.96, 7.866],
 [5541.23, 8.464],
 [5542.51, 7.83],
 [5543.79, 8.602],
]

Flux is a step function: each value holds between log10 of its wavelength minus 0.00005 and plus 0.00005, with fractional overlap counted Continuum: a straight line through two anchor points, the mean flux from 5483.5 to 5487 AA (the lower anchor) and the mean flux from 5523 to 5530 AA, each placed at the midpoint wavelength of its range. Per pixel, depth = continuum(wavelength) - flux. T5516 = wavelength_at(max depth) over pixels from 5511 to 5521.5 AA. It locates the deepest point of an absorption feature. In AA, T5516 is 5511.96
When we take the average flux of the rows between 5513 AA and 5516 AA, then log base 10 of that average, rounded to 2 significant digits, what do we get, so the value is 0.96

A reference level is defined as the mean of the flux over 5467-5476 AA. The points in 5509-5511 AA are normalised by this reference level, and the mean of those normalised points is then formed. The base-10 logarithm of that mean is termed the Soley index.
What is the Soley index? -0.080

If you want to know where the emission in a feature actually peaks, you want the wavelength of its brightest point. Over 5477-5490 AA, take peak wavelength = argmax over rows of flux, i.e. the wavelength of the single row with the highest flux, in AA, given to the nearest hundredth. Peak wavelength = 5484.11 AA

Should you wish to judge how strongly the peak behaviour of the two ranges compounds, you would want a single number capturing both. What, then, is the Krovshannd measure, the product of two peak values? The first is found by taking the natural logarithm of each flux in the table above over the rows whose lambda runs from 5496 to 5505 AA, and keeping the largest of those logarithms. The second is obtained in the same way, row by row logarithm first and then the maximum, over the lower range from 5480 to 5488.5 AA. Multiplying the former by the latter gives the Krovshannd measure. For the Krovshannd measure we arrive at 5.9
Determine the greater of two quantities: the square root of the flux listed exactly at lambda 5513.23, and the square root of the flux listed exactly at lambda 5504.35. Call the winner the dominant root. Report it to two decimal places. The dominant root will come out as 3.18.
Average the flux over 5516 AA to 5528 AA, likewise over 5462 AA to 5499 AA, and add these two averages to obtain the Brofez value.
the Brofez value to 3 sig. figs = 20.5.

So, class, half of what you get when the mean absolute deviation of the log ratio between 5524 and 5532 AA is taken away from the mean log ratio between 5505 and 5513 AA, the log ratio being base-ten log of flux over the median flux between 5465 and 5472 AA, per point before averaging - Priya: -0.056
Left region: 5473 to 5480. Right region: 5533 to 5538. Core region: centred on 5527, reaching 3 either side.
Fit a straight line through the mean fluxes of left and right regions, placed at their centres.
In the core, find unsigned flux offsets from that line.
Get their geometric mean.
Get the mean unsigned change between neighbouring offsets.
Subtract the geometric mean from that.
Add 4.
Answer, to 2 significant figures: 4.1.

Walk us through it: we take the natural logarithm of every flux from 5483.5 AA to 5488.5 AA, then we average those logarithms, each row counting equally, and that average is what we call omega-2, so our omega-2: 2.48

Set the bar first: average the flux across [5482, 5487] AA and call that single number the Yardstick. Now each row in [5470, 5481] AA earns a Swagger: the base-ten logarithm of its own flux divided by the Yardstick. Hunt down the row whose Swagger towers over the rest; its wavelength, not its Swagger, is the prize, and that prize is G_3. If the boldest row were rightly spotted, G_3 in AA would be 5472.76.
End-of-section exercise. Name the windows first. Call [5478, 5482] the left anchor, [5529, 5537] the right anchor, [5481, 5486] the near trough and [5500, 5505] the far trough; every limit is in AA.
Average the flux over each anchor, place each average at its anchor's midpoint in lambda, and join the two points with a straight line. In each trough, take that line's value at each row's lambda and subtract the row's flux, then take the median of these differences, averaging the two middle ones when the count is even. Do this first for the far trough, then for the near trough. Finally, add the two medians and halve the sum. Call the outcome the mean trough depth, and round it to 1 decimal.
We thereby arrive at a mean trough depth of 0.5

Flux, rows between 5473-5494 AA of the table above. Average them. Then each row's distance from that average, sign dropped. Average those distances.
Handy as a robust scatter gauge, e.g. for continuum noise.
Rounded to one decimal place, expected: 1.0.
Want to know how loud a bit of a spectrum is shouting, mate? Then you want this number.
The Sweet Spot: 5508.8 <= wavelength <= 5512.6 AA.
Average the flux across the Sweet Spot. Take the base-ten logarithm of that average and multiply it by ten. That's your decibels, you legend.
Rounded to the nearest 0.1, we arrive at 9.1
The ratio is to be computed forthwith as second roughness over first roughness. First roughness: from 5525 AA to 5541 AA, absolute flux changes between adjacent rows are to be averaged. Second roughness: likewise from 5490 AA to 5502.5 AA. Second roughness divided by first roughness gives 1.1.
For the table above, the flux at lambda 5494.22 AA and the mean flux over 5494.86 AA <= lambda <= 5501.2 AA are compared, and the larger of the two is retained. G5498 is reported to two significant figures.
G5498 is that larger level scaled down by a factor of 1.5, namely 7.6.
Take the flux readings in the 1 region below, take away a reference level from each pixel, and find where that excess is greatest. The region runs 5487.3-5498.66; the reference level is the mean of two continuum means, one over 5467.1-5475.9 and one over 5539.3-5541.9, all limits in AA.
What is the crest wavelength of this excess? 5491.69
